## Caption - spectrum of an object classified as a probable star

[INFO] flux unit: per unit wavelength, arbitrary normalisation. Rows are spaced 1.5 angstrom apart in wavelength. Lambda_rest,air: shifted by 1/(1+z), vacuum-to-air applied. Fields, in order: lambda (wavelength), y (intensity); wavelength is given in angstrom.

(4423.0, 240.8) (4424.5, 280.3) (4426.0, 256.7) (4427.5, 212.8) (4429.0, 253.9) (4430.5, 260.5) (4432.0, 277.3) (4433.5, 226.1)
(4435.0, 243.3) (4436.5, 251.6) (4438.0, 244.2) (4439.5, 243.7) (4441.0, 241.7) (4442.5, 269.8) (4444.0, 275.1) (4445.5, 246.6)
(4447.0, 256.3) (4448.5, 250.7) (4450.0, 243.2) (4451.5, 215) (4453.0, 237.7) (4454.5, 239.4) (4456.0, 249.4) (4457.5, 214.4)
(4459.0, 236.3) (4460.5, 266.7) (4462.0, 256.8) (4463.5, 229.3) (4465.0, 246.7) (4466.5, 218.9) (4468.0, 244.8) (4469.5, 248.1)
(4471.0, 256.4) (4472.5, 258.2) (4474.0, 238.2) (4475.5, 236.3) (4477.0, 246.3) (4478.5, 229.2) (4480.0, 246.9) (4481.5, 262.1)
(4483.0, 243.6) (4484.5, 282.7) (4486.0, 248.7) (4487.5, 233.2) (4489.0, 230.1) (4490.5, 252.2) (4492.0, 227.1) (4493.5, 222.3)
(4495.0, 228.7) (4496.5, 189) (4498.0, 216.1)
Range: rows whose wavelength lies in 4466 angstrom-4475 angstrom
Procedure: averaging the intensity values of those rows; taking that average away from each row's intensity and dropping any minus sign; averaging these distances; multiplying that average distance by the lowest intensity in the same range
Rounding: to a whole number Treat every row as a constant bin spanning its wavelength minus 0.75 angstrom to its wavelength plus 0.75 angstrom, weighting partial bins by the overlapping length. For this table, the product 2269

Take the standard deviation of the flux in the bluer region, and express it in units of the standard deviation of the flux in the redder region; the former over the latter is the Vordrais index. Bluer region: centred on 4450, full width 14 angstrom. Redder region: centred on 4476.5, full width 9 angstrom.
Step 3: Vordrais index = 1.6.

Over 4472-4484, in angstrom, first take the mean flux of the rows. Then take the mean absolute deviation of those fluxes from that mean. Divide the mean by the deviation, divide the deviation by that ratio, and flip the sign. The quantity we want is -0.28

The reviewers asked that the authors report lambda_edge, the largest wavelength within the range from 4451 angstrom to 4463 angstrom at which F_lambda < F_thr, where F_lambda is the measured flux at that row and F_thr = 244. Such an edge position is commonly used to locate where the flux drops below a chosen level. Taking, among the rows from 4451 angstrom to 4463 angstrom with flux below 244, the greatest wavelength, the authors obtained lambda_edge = 4459.0 angstrom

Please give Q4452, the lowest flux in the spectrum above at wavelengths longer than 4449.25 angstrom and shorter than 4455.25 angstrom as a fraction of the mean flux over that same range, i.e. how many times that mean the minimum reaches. 0.919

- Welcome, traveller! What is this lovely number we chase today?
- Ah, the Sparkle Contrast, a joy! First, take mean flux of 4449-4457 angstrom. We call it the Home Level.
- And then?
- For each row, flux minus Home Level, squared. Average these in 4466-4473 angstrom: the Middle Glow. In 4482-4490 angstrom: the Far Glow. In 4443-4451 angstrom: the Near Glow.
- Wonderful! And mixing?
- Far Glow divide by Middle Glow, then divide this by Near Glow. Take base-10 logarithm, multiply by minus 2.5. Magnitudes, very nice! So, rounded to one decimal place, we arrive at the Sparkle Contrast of 6.0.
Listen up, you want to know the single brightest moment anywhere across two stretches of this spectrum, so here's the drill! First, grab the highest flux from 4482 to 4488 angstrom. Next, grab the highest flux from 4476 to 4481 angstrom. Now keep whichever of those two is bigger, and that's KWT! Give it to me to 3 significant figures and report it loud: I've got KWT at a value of 283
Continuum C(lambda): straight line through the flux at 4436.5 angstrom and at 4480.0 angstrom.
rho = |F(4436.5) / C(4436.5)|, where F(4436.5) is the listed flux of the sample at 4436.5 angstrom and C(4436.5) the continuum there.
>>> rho 1.00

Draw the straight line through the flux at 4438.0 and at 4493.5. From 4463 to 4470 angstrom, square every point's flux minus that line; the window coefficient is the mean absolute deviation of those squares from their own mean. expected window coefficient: 59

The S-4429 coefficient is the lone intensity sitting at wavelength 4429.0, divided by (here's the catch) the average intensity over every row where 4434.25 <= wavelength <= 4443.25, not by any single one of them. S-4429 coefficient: 1.02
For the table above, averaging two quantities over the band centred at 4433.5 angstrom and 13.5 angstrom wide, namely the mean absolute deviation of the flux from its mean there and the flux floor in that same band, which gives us 113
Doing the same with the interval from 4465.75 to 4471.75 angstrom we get 115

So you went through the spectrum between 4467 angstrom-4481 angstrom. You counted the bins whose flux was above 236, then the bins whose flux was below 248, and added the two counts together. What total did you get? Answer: 14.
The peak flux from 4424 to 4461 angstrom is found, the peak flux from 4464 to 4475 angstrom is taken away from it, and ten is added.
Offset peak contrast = 32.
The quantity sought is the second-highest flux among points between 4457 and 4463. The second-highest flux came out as 256.8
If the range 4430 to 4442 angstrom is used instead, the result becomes 260.5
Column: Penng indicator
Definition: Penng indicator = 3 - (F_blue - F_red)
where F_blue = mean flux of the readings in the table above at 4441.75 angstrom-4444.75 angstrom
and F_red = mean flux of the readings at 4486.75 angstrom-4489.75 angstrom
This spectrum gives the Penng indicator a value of -38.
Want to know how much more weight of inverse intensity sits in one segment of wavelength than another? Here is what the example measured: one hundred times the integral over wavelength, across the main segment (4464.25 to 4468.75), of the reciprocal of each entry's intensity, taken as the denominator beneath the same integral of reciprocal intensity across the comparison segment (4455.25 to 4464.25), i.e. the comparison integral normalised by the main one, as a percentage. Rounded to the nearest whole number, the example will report 196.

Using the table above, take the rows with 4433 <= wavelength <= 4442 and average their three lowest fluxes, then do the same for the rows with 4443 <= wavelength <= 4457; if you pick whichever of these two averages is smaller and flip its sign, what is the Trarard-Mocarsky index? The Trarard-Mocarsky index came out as -231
